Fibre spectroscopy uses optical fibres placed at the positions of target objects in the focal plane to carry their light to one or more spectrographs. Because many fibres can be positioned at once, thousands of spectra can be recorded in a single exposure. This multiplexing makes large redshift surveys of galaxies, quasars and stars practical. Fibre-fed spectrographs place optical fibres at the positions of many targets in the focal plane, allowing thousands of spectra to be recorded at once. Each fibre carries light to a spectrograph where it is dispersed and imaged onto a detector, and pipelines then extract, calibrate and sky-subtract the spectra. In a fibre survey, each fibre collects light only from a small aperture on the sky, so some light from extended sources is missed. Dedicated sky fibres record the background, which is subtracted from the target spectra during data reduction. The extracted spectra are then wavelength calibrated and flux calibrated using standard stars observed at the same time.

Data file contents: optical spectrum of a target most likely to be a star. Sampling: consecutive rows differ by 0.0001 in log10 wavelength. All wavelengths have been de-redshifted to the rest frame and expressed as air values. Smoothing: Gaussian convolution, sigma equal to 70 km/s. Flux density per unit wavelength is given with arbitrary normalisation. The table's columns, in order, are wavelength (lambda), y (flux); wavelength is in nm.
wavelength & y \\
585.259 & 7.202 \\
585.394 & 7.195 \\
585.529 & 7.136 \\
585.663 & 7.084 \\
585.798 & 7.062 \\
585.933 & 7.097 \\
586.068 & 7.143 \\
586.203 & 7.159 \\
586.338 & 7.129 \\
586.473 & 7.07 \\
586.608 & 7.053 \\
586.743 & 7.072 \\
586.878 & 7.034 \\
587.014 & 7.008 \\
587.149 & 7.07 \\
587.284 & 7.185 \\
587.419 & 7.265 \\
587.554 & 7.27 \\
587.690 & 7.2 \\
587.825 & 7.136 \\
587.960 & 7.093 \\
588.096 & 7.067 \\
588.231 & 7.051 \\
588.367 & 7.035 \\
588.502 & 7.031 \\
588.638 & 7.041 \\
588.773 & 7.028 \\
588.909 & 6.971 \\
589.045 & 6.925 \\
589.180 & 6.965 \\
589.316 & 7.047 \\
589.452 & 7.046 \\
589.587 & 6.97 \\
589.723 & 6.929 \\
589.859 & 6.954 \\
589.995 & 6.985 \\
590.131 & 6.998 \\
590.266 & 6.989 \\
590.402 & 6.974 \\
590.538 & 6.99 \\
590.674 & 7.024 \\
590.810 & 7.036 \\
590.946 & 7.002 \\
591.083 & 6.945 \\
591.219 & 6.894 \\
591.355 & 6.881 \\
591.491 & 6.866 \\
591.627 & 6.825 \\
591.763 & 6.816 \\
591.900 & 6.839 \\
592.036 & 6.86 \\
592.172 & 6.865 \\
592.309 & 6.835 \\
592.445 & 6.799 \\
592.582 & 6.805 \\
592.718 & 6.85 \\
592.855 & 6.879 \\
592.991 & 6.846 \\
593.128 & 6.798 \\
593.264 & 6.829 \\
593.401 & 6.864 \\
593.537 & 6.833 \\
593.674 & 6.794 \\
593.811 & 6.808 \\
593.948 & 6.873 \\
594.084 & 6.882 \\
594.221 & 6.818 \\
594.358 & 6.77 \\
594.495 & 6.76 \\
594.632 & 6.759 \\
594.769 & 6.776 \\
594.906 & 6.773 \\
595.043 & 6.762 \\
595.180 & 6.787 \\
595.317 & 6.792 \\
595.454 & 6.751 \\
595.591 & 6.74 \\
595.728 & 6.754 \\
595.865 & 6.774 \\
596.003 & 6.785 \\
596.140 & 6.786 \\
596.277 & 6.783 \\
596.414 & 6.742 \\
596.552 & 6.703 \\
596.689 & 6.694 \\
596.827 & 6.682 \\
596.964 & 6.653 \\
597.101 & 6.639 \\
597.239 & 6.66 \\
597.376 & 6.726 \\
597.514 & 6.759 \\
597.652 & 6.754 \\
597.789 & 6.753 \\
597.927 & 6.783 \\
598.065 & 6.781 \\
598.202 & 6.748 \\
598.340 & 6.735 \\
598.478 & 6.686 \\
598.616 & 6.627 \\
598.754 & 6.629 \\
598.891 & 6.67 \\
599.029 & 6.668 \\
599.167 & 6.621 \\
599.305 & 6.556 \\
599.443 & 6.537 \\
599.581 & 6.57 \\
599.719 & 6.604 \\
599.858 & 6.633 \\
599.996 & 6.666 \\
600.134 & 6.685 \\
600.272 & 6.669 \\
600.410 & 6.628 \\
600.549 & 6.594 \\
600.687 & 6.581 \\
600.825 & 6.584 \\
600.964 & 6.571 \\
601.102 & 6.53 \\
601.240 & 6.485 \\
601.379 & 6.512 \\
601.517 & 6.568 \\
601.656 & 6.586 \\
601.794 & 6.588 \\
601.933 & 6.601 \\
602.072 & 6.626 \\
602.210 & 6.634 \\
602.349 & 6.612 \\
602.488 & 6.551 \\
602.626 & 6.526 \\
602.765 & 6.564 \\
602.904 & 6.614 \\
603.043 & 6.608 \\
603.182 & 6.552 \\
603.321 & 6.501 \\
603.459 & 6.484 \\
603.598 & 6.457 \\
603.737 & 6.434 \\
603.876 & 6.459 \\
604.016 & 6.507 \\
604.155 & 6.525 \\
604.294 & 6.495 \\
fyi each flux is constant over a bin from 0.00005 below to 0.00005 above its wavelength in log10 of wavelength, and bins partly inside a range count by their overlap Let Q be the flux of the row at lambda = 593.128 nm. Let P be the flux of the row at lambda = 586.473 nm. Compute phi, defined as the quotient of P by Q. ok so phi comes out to 1.04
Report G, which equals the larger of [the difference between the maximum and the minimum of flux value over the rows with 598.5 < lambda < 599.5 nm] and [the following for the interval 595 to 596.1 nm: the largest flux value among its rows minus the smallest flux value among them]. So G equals 0.13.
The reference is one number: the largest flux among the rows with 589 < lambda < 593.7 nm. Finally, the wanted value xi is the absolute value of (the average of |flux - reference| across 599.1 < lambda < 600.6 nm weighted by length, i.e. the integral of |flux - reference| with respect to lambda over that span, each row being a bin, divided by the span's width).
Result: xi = 0.43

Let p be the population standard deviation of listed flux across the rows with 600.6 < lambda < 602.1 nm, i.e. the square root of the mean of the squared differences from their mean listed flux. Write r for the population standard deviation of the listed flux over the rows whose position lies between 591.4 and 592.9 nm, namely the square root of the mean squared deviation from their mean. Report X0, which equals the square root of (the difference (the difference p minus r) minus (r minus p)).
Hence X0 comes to 0.17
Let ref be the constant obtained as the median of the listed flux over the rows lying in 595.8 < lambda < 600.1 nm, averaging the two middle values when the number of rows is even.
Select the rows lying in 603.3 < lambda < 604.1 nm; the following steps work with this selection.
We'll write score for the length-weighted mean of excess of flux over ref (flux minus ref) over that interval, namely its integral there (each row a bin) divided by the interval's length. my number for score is -0.21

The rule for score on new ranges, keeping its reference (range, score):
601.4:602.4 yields -0.09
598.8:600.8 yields -0.07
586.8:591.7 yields 0.33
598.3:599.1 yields -0.02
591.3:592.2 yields 0.16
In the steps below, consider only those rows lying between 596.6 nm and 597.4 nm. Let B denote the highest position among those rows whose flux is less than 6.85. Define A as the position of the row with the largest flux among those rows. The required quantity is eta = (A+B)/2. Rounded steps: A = 597.376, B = 597.376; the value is 597.38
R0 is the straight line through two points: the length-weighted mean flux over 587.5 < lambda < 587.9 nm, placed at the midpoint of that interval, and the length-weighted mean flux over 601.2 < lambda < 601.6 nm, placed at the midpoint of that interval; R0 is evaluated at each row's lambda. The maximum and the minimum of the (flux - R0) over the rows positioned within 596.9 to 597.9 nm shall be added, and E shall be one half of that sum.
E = -0.02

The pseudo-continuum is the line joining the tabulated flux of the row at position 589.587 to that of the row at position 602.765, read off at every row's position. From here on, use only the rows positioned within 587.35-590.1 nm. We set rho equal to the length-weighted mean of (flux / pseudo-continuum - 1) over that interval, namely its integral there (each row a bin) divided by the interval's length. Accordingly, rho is 0.008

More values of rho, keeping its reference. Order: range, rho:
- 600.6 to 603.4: -0.003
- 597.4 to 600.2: -0.002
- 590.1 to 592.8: -0.001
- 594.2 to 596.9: -0.004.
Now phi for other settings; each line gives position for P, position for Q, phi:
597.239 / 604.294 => 1.03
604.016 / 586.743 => 0.92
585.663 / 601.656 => 1.08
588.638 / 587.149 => 1.00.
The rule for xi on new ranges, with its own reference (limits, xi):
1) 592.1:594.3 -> 0.21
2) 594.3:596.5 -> 0.28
